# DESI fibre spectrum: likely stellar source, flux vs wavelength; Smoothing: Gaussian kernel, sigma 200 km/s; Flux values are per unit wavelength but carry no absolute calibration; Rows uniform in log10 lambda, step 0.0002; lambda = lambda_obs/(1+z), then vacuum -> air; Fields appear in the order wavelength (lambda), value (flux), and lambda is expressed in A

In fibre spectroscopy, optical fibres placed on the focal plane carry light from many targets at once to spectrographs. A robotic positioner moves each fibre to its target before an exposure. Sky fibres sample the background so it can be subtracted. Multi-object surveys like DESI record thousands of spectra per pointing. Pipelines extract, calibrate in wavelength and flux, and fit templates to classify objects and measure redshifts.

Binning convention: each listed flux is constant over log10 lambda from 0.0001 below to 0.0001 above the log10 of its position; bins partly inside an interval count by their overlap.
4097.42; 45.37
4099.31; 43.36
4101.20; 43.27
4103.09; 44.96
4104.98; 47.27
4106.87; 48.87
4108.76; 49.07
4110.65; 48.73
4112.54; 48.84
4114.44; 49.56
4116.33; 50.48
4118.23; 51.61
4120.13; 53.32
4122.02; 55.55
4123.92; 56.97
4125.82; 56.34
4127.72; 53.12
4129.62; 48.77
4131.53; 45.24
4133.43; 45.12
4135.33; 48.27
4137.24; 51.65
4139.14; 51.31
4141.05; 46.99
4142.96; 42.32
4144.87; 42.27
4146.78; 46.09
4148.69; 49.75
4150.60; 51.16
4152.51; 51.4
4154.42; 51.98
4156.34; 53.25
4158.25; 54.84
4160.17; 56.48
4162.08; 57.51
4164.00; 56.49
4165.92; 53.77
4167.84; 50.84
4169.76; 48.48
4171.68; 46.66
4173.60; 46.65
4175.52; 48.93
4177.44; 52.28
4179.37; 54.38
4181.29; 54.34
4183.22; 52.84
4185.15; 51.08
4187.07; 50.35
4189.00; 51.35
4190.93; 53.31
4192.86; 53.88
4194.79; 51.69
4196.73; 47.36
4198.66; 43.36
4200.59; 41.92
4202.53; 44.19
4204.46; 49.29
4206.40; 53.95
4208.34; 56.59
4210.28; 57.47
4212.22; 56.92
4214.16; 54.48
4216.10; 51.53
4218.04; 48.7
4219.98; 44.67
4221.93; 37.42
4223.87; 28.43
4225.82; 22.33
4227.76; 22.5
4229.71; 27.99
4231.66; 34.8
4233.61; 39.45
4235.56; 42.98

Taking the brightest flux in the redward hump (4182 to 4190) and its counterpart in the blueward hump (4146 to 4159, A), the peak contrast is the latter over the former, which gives 1.04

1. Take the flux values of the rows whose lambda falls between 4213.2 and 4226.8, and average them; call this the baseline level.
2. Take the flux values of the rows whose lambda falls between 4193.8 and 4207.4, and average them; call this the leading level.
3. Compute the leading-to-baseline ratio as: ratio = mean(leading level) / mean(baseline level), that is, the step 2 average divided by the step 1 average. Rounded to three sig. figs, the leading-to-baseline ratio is 1.15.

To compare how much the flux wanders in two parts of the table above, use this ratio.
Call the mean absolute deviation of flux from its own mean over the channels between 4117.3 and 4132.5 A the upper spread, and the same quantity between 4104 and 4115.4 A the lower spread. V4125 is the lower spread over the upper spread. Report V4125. 0.2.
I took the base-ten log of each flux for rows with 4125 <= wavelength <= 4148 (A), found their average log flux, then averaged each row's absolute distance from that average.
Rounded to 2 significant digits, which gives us 0.031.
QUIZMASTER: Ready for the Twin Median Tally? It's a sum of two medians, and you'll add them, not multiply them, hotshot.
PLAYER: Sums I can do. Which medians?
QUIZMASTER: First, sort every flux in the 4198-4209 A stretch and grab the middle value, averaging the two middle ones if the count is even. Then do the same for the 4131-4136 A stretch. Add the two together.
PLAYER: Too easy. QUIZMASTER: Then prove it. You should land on 92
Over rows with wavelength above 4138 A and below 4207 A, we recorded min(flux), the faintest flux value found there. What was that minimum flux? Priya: 41.92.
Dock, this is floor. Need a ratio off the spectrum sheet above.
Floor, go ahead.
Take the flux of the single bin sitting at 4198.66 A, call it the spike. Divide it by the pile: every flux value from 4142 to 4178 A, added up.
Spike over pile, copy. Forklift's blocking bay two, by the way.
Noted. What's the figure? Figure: 0.045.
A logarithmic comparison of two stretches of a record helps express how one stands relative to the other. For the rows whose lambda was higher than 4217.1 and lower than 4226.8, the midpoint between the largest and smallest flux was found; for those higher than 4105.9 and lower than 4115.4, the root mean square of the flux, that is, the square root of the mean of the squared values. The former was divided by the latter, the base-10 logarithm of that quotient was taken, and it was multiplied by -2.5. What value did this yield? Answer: 0.35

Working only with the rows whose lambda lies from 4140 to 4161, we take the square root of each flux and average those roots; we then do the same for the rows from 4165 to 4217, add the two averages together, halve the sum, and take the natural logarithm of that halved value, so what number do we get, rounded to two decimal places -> 1.96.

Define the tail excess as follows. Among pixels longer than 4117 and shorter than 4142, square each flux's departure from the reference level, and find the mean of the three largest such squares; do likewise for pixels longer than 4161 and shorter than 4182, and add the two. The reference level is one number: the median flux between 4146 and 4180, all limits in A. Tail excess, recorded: 66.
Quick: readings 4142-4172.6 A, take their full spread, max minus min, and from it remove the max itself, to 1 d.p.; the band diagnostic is -42.3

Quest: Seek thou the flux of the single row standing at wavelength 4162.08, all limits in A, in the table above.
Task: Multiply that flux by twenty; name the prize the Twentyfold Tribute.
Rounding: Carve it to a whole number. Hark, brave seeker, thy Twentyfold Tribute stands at 1150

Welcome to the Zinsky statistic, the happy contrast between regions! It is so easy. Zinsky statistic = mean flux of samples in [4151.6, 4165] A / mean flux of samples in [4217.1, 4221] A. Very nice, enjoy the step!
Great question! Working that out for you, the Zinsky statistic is 1.17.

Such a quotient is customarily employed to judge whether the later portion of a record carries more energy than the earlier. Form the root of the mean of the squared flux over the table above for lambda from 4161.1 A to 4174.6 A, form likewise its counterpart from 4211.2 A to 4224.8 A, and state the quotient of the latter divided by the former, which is 0.91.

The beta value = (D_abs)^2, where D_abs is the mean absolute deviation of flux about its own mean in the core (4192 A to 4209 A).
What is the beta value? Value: 19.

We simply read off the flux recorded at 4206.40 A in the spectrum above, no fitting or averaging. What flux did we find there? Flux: 53.95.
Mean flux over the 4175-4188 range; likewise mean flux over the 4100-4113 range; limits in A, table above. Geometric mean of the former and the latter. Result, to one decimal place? 49.6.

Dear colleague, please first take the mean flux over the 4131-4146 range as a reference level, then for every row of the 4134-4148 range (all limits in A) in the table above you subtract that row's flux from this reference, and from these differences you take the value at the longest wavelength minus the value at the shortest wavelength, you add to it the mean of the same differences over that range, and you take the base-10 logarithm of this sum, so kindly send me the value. 0.3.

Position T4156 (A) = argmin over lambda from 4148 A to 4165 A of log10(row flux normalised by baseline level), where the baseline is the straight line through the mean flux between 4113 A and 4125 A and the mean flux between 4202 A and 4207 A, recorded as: 4148.69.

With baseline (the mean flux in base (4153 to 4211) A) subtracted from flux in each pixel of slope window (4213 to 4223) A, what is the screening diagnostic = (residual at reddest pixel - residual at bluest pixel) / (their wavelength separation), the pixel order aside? -2.2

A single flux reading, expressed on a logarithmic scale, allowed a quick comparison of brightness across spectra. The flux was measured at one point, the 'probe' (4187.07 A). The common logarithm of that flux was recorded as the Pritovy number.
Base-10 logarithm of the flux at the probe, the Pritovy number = 1.70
